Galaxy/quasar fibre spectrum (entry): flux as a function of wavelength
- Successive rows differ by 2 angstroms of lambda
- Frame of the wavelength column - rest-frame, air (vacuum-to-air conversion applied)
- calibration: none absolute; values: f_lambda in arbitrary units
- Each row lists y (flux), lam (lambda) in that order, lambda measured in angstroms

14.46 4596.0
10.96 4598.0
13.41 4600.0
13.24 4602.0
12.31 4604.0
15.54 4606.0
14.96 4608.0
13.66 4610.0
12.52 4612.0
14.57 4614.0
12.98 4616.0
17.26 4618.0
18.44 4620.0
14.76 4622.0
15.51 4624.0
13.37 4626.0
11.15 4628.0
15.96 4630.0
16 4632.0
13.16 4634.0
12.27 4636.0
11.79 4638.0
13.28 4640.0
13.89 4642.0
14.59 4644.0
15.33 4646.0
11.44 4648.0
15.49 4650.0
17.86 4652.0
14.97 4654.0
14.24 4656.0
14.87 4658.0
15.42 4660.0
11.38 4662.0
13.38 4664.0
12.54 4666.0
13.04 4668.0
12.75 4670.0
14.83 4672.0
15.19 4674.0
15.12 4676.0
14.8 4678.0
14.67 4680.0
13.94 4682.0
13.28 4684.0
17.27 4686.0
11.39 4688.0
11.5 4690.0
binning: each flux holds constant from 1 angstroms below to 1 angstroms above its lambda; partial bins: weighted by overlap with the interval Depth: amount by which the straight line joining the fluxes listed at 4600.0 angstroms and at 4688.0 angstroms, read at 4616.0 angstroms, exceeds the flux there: 0.1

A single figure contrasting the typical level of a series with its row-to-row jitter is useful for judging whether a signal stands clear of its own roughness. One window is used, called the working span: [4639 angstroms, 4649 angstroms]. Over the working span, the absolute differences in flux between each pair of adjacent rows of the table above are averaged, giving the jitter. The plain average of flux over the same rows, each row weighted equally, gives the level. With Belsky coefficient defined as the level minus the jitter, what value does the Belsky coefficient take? 12.2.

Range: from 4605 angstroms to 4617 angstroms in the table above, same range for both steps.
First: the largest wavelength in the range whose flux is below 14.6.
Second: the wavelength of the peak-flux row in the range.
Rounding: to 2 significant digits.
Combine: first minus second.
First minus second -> 10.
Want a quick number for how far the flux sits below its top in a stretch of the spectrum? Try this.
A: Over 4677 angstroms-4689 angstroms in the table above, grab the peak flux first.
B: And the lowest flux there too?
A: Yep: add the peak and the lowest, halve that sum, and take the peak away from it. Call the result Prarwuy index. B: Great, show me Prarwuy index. -2.9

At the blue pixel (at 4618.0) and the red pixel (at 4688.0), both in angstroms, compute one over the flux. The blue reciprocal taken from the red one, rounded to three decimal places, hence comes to 0.030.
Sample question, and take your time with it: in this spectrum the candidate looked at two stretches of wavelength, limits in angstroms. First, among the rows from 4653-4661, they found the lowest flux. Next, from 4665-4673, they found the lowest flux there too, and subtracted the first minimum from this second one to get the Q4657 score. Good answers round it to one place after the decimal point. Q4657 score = -1.7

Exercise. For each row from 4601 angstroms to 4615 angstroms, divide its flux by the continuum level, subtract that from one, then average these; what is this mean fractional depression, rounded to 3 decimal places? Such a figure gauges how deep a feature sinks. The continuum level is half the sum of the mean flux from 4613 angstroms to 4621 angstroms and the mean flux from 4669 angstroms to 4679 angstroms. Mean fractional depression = 0.089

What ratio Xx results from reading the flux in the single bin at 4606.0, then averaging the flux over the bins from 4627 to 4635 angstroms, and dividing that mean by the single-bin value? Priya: 0.91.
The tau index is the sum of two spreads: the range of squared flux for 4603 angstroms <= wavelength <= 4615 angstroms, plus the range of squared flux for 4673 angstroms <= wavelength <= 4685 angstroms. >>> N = 144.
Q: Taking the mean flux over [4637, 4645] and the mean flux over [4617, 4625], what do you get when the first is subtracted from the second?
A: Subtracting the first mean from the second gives 3.1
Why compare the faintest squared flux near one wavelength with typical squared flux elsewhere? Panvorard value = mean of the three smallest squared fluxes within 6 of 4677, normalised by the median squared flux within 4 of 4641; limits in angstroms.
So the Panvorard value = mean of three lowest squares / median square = 1.13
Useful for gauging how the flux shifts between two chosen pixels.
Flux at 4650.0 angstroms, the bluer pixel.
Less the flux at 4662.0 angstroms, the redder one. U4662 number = 4.1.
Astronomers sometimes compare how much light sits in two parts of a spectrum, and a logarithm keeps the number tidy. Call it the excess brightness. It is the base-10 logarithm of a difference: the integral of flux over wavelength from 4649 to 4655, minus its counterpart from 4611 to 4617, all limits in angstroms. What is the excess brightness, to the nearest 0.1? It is 1.2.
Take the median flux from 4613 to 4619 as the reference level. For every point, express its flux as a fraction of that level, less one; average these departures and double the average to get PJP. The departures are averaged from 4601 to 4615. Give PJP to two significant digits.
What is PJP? -0.10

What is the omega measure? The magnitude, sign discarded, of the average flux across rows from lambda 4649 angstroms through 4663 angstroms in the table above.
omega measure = 14.9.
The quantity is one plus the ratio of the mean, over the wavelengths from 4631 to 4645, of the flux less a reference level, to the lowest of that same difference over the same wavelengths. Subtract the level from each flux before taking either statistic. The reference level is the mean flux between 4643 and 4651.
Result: 1.27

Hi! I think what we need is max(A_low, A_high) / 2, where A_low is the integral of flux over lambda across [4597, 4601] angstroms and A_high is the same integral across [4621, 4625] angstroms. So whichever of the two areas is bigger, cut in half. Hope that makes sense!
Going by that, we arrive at 30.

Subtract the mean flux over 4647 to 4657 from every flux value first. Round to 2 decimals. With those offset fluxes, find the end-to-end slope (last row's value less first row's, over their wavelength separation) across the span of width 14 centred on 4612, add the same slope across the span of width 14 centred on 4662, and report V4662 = 0.04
